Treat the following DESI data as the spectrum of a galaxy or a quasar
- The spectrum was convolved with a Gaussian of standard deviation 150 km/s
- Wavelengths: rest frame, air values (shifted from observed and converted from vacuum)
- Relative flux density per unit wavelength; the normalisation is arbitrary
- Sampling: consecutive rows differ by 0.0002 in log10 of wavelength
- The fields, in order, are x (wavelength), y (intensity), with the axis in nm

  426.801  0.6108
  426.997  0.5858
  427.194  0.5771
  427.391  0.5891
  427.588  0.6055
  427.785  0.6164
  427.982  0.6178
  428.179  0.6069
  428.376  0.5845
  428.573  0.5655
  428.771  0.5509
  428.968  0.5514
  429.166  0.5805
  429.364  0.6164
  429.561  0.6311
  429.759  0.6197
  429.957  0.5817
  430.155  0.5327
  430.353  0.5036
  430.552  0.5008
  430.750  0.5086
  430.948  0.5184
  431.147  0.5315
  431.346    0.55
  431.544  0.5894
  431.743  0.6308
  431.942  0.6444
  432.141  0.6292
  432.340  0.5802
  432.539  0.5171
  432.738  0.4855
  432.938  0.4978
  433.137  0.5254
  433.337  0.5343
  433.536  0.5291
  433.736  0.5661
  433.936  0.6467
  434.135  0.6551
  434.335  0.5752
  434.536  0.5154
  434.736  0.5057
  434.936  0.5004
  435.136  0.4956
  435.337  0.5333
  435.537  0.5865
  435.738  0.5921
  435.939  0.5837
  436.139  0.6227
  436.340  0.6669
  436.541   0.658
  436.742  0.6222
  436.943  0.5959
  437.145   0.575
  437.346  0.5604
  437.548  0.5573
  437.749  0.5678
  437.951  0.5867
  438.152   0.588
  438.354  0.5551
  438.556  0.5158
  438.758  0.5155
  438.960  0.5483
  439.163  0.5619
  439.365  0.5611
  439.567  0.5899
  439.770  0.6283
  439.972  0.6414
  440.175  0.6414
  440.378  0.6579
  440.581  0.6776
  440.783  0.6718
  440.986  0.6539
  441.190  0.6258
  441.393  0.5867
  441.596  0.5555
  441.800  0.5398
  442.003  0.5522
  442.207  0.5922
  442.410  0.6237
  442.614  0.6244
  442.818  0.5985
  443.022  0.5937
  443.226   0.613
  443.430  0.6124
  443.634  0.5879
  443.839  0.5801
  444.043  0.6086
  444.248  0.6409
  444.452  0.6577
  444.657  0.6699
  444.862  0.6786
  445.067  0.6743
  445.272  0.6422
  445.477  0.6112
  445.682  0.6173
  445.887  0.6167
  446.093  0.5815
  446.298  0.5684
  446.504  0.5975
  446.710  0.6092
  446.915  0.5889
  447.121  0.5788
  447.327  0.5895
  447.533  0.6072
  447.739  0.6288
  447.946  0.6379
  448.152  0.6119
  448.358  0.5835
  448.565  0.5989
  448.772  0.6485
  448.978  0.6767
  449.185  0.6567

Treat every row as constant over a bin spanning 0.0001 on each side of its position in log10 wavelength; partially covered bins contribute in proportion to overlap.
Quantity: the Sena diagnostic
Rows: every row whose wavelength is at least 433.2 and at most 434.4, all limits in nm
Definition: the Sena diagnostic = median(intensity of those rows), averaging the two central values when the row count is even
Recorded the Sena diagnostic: 0.57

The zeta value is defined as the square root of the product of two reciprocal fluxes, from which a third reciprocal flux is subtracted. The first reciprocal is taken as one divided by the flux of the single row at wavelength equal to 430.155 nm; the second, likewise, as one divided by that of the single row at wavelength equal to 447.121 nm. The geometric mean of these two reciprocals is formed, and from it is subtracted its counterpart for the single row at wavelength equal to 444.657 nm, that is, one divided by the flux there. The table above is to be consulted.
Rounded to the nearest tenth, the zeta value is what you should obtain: 0.3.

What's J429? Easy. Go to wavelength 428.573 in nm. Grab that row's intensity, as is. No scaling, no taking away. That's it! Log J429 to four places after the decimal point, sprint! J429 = 0.5655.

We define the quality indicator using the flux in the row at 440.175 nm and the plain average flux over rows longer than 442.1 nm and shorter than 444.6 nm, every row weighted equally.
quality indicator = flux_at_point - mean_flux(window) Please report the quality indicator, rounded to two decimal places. 0.03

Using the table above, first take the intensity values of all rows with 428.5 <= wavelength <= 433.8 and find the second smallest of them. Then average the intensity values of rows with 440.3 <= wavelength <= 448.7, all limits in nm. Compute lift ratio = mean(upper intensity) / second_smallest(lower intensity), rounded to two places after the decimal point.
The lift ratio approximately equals 1.23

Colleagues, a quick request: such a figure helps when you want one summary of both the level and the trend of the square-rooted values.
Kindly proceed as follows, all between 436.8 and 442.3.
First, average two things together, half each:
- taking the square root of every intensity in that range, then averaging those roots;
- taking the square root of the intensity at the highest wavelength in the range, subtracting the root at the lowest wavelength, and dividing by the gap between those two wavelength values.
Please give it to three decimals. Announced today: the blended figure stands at 0.383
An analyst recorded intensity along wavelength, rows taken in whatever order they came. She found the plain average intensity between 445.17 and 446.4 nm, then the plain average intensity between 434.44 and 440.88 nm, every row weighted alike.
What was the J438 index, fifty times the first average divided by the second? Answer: 52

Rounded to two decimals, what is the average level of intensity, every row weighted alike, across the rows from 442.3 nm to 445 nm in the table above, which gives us 0.62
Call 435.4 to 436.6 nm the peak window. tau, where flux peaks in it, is 436.340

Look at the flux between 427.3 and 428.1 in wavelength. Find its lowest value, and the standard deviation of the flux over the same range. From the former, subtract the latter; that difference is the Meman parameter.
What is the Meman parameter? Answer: 0.58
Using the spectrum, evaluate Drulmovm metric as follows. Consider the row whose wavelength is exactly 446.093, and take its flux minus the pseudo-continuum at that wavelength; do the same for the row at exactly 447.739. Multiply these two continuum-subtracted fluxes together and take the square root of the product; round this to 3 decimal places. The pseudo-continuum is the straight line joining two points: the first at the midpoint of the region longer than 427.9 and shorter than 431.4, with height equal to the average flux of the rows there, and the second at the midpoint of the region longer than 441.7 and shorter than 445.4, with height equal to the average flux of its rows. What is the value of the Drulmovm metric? 0.012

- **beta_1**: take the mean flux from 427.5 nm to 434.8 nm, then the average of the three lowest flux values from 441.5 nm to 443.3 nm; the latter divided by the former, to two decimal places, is 0.97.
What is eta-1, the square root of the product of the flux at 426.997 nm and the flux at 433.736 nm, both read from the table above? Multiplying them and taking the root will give 0.58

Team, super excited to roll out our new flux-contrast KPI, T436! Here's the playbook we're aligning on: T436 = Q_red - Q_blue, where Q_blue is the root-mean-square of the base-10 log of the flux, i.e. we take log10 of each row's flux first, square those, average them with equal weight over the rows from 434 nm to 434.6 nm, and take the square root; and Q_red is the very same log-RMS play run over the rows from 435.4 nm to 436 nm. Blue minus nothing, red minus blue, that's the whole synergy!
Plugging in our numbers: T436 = -0.010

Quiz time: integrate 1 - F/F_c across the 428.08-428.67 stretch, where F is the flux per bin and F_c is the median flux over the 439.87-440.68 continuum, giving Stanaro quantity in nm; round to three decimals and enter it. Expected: 0.058 nm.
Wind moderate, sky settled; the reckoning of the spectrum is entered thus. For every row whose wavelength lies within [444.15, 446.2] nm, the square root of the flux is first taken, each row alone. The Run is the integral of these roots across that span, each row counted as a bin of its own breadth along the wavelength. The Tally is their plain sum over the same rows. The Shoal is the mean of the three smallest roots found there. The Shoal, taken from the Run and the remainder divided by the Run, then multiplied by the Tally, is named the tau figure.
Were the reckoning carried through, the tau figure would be 4.20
